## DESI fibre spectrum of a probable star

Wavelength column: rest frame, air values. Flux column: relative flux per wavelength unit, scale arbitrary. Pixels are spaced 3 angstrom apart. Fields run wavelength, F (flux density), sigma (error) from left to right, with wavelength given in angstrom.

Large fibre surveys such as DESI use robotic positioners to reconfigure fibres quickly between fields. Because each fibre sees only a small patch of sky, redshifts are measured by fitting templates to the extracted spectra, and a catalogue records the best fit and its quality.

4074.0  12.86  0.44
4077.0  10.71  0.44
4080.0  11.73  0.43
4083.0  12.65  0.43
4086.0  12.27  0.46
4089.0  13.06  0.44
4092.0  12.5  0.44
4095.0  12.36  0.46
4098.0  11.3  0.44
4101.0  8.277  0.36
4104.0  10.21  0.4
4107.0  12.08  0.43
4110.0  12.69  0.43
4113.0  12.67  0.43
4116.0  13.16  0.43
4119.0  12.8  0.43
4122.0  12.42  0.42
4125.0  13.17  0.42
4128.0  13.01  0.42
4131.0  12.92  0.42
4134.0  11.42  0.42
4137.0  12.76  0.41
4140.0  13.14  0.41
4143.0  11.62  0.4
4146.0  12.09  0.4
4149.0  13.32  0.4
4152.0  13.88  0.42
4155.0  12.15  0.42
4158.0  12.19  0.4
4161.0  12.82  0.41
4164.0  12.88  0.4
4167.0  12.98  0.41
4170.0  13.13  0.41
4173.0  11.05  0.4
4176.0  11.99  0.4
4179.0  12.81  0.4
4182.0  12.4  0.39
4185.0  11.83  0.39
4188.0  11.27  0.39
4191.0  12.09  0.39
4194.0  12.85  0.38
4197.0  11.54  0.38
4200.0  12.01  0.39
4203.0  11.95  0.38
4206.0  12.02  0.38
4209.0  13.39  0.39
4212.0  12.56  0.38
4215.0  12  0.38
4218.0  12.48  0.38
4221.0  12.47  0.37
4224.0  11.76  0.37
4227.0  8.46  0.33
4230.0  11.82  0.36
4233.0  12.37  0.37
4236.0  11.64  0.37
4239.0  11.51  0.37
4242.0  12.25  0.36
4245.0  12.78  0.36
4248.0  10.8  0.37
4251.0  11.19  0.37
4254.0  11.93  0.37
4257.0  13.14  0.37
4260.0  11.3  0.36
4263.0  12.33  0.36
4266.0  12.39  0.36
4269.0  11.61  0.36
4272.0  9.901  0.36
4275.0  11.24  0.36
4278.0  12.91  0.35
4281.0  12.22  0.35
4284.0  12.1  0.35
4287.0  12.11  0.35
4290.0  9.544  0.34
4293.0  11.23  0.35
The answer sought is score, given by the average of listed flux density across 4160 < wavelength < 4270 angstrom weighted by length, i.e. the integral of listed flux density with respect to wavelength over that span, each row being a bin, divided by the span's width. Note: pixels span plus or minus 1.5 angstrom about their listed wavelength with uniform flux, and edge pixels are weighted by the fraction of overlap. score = 12.0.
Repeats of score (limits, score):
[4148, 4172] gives 12.9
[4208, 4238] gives 11.9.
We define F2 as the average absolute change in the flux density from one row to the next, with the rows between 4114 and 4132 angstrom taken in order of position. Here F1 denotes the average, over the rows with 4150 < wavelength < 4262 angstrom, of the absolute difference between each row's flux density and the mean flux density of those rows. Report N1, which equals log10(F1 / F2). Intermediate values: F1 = 0.63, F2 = 0.35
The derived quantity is 0.26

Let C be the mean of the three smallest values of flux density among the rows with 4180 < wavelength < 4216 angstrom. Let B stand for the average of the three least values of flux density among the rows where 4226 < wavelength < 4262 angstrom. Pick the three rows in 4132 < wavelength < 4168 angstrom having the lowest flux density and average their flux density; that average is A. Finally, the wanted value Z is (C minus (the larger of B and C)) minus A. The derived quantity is -11.7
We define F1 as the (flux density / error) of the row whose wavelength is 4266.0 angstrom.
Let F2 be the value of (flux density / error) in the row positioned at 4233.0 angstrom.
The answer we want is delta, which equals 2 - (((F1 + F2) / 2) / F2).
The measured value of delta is 0.99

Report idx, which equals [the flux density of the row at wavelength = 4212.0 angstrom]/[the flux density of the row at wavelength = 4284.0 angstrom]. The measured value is 1.04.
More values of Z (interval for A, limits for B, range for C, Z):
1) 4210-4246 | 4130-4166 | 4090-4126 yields -12.3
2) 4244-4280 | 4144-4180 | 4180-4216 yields -10.8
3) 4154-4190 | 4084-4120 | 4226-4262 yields -11.4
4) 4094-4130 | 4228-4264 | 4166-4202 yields -9.9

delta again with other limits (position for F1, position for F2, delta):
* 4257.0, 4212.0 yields 0.96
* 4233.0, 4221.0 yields 1.00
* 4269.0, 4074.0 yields 0.95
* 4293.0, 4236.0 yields 0.99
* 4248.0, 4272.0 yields 0.97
